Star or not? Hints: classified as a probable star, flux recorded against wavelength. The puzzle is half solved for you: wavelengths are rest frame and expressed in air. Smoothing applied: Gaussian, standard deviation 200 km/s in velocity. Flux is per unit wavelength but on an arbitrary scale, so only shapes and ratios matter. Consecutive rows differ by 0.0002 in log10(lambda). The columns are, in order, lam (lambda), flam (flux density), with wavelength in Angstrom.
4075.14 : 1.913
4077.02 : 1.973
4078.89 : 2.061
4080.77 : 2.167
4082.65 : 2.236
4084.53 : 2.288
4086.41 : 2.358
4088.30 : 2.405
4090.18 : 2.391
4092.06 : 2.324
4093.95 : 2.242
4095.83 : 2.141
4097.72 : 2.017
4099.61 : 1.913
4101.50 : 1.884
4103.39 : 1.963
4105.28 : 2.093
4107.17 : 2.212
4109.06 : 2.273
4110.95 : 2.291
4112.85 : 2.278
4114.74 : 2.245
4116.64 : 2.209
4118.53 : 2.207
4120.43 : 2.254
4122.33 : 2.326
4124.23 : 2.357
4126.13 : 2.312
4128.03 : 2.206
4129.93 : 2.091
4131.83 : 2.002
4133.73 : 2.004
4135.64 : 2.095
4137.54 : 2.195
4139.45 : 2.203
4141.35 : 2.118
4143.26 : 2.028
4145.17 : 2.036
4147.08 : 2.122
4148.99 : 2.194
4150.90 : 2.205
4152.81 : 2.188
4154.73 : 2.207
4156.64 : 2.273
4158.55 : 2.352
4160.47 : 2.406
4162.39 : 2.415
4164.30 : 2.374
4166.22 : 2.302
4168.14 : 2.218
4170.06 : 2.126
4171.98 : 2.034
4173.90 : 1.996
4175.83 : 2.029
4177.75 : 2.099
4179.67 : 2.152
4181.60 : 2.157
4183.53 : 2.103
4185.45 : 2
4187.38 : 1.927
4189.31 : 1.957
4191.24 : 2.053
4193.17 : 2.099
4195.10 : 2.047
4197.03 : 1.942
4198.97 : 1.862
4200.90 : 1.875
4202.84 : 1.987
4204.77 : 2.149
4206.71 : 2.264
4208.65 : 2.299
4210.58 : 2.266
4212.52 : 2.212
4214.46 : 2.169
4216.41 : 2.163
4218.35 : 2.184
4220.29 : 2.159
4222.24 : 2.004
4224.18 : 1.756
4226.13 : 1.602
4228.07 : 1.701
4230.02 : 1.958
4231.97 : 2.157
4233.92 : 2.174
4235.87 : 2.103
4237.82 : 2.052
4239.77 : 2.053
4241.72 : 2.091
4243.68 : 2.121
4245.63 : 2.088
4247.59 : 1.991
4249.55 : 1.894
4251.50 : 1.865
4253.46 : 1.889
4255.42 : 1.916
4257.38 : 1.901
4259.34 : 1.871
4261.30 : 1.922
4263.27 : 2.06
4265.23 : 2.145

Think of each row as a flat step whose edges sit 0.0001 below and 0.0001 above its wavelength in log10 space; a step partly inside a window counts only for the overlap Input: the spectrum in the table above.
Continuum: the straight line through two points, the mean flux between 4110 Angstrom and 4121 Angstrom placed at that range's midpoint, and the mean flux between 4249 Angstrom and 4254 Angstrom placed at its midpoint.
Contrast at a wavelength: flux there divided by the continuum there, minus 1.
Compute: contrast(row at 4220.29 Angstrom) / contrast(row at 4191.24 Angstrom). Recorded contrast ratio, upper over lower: 23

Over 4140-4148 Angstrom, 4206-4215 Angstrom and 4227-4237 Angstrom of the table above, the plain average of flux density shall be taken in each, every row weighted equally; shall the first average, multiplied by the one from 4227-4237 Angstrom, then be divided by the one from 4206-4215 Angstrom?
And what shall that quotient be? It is 1.87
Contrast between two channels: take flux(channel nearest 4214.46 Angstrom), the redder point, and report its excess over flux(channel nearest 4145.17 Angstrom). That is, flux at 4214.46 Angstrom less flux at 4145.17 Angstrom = 0.13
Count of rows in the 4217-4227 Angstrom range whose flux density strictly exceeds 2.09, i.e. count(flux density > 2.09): 2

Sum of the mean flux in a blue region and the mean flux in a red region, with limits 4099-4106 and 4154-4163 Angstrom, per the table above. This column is 4.29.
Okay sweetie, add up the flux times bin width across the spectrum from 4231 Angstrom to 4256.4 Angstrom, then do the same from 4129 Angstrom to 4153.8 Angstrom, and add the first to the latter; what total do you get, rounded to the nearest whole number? 104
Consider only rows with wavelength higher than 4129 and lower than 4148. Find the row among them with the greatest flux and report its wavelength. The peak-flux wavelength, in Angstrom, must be 4139.45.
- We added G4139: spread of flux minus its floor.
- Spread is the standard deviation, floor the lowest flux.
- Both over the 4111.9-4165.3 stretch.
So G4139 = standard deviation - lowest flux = -1.9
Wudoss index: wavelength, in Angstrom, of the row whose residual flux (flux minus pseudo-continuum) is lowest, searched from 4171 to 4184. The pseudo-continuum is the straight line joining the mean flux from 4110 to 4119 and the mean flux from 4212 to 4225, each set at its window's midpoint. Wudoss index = 4173.90 Angstrom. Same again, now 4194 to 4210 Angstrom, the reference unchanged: 4198.97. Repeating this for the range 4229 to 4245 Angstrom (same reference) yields 4230.02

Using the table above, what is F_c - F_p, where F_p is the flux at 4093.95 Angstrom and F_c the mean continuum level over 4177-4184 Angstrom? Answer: -0.11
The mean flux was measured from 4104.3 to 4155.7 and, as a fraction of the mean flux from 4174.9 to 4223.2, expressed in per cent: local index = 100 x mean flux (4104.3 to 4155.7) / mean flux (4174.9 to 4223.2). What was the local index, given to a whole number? 105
